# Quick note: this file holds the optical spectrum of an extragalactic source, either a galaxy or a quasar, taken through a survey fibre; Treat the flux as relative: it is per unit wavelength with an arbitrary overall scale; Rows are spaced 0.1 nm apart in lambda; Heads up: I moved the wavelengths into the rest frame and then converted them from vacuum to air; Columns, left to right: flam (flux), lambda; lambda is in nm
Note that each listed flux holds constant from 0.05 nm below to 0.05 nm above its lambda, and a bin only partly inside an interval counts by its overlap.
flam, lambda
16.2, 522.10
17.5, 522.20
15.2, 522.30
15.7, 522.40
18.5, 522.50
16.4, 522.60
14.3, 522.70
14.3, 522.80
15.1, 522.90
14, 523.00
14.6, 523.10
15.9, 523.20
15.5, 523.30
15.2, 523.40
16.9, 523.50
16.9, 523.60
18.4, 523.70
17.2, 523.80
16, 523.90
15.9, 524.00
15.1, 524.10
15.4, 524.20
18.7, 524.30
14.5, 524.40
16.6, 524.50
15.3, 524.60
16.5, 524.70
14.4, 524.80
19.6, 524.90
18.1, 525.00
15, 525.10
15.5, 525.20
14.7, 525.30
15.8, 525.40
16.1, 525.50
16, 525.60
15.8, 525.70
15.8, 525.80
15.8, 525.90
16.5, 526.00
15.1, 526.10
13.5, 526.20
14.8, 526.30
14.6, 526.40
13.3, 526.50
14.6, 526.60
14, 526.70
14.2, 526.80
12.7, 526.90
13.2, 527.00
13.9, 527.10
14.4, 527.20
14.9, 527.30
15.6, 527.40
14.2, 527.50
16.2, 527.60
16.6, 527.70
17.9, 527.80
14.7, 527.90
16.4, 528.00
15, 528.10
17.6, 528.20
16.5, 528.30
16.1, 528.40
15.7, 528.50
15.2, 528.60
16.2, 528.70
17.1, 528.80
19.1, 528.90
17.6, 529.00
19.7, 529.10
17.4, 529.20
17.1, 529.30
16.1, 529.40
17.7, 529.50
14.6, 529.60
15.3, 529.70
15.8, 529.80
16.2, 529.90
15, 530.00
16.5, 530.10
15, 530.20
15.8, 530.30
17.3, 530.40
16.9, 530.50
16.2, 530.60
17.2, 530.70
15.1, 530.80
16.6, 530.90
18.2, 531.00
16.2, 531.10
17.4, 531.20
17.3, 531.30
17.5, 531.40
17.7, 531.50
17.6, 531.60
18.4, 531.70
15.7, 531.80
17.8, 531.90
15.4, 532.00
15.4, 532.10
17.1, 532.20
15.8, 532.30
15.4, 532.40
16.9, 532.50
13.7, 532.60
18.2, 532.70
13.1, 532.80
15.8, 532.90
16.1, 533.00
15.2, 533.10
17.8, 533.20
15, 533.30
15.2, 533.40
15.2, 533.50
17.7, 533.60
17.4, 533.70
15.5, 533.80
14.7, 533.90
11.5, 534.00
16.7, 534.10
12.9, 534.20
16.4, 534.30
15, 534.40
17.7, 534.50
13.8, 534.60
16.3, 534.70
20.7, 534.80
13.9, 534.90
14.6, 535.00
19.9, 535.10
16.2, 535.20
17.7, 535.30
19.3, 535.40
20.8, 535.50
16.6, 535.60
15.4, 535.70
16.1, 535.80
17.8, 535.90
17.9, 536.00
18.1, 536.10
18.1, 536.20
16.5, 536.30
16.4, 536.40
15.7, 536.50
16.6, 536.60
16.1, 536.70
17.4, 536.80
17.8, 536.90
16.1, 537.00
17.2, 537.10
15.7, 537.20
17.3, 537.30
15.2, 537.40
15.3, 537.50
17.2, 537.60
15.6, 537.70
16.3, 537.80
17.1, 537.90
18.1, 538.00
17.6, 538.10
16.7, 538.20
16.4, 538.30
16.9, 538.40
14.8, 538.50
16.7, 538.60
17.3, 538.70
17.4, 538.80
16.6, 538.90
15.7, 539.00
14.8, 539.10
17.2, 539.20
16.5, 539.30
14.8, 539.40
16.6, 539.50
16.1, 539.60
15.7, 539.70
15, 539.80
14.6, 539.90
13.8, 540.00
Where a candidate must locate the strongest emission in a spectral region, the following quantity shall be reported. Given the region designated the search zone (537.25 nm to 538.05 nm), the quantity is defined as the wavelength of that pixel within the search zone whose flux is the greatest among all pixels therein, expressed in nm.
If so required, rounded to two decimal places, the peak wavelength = 538.00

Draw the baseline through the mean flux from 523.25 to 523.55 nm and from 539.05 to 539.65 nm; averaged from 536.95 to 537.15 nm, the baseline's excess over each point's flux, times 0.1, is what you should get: -0.067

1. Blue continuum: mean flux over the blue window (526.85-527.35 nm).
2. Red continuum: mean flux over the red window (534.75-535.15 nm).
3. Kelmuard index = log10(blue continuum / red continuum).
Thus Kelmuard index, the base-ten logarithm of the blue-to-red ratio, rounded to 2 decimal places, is -0.10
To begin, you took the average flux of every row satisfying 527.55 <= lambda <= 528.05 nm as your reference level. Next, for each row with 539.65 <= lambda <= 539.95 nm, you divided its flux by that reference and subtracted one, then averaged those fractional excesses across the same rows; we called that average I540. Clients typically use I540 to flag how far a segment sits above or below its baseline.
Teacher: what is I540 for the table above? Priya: -0.08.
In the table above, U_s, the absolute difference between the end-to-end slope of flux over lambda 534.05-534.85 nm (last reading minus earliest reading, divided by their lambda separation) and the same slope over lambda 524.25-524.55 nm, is 16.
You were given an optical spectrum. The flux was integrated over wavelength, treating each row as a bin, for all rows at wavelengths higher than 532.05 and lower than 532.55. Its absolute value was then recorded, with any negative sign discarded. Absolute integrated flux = 8.06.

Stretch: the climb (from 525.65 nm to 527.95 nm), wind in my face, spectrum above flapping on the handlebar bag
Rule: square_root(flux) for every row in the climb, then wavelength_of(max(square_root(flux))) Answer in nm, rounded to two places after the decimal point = 527.80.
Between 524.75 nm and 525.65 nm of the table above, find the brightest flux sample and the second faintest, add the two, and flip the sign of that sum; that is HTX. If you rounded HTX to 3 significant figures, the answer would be -34.3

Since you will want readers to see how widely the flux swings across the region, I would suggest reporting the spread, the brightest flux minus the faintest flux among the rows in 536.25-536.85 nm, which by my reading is 2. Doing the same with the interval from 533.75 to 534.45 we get 5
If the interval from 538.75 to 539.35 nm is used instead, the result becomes 3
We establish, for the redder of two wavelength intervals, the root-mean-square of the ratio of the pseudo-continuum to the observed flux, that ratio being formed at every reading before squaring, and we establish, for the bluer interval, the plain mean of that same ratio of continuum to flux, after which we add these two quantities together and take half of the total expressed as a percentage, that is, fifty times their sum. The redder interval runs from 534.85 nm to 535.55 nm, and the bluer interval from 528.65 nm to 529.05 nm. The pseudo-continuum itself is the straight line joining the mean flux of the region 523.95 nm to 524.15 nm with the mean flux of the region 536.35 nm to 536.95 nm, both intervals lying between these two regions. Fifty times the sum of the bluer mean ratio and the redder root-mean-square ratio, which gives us 94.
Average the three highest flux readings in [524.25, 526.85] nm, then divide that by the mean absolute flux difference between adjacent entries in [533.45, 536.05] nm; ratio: 7.2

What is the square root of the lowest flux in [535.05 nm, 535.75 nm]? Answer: 3.92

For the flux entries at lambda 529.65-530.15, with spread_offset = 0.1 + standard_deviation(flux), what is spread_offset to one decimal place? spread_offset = 0.7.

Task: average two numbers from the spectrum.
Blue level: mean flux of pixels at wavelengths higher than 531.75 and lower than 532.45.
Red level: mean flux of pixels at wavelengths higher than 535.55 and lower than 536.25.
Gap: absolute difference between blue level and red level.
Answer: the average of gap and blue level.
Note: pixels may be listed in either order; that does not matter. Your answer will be 8.57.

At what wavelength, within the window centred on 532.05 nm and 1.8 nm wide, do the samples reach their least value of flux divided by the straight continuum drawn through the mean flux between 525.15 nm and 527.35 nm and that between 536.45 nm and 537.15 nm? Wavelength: 532.80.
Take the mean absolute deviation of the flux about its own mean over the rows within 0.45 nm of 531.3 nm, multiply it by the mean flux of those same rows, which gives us 8.7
